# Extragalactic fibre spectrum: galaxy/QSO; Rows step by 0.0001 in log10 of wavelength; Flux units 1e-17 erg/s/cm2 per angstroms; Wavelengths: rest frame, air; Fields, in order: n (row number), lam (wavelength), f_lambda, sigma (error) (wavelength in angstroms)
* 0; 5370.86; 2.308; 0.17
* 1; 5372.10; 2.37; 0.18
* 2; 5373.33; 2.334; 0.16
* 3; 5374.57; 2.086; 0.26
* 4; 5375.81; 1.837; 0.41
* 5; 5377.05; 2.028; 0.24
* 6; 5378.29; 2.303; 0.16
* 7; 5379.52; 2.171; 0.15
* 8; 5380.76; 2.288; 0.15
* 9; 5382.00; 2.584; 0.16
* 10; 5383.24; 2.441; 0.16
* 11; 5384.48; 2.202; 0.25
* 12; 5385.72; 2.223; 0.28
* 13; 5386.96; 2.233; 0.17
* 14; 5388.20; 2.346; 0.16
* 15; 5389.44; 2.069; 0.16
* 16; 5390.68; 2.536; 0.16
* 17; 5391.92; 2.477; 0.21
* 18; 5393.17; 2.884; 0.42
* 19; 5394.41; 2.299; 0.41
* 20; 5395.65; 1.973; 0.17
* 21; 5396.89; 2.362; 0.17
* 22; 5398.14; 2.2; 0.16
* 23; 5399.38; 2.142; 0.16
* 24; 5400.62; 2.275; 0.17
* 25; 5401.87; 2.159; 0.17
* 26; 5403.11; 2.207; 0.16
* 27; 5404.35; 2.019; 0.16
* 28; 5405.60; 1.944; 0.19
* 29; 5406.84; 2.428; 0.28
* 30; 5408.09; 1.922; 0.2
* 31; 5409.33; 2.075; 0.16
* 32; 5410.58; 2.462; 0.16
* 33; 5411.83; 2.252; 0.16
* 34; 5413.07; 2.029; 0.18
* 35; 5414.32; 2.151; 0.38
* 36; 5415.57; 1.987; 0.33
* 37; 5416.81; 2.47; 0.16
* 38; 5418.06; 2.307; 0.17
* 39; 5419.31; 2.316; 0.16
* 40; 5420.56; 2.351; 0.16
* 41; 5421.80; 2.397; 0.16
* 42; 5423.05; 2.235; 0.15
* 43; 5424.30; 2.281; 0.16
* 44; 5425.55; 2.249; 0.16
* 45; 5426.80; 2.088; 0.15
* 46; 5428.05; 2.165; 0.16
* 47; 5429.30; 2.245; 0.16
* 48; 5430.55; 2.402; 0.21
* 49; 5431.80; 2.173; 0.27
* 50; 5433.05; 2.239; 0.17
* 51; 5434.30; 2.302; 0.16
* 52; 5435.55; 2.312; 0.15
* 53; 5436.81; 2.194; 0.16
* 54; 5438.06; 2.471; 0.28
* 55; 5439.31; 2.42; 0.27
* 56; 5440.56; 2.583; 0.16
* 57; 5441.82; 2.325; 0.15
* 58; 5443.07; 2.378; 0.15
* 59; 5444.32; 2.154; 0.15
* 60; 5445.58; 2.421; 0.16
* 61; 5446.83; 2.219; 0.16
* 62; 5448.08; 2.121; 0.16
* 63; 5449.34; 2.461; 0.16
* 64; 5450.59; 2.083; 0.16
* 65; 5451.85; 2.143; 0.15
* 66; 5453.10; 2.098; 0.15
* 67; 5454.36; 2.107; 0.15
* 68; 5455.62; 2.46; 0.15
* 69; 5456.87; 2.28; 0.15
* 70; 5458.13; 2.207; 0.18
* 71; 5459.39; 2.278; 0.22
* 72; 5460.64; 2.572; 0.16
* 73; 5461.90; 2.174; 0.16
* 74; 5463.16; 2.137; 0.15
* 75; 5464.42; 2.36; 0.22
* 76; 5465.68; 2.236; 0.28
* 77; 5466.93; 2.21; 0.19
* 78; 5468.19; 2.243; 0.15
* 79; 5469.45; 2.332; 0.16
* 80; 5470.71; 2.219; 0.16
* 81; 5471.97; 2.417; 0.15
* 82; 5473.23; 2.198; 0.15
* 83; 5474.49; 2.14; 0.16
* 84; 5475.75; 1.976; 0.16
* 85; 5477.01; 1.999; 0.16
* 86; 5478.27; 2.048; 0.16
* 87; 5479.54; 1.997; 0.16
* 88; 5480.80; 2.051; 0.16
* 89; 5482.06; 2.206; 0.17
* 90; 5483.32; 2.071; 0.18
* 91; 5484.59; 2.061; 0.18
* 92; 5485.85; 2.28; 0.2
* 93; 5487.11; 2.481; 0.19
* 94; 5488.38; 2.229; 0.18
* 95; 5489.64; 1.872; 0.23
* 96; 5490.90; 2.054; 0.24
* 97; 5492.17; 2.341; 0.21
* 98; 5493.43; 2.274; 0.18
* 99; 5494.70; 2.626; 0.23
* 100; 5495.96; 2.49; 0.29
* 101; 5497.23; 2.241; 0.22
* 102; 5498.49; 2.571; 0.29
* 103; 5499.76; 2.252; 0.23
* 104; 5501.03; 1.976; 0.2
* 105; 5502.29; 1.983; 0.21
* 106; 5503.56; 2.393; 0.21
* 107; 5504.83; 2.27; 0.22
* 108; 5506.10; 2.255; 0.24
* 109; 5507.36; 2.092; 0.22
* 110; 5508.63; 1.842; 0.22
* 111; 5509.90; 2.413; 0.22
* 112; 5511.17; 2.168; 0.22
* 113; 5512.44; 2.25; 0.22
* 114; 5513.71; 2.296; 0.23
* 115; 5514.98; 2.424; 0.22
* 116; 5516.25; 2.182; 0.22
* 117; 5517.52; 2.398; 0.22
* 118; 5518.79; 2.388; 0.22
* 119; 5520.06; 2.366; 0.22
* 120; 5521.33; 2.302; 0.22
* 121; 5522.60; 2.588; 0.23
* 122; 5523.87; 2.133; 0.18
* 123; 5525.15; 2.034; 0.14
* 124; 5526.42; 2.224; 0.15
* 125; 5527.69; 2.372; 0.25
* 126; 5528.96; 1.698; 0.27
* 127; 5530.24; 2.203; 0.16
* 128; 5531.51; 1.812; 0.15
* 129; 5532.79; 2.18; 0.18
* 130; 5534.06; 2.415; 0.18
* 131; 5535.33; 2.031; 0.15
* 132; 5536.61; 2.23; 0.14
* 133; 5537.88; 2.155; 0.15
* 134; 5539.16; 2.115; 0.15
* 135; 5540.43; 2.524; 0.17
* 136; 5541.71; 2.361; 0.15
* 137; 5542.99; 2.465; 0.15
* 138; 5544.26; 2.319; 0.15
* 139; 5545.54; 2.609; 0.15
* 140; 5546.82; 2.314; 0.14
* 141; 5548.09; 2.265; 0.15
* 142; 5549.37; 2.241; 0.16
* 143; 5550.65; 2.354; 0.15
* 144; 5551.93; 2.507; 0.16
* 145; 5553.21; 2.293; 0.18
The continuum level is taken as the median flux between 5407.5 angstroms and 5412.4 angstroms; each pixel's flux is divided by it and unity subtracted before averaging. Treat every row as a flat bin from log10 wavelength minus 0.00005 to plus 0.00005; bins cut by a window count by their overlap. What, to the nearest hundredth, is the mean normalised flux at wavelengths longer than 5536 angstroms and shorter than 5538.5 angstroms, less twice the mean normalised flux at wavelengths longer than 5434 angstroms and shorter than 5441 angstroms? -0.19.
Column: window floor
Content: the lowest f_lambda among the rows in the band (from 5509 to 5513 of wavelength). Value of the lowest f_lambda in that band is 2.168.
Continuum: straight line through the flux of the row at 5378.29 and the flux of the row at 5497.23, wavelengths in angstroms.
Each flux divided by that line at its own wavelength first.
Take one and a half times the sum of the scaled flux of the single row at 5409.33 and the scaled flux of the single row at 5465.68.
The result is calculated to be 2.8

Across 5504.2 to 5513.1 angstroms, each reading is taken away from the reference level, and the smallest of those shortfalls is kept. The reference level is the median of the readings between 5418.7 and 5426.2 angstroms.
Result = -0.11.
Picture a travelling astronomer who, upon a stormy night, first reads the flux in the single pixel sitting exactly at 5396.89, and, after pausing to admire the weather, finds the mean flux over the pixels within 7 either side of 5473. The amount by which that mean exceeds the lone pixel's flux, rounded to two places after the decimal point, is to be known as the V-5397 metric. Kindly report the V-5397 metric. -0.20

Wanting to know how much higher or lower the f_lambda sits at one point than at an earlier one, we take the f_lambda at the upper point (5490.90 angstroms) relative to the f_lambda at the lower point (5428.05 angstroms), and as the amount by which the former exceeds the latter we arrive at -0.1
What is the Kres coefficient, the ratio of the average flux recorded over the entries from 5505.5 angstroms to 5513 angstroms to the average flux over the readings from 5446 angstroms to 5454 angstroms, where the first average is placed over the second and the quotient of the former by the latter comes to 0.99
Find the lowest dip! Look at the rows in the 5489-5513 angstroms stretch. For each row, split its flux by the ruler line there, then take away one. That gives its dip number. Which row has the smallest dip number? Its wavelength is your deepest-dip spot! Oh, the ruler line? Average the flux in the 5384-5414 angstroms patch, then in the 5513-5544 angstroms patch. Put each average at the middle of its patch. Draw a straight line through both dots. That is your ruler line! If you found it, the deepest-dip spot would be 5508.63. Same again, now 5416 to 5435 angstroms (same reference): 5426.80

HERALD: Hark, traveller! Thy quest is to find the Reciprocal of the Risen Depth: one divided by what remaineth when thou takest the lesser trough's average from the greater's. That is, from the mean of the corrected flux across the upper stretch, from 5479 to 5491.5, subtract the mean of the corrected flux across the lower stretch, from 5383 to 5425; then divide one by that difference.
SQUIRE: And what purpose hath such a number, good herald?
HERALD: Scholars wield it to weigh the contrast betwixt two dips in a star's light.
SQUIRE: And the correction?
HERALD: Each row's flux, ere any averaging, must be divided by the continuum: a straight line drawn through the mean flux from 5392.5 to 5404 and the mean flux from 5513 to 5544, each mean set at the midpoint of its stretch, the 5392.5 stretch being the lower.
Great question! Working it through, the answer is -22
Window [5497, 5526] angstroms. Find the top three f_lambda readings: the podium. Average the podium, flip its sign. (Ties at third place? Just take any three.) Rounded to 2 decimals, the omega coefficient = -2.53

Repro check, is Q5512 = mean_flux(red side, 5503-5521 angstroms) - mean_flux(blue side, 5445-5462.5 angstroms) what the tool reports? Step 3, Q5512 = 0.008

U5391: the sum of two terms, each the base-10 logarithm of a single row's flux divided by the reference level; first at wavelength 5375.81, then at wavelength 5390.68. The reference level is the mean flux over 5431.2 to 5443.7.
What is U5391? -0.070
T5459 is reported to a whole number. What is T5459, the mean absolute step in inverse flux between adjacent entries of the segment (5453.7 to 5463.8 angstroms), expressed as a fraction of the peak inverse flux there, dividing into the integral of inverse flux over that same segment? 57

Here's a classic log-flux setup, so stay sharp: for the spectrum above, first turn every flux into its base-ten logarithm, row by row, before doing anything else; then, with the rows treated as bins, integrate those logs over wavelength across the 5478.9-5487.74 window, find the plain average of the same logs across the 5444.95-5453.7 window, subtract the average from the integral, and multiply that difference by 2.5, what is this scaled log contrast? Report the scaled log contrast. 6.5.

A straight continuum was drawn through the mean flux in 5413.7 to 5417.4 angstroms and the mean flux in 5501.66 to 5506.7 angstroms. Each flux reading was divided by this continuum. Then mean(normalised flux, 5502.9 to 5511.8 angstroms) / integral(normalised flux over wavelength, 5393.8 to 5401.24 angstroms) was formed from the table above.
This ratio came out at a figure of 0.13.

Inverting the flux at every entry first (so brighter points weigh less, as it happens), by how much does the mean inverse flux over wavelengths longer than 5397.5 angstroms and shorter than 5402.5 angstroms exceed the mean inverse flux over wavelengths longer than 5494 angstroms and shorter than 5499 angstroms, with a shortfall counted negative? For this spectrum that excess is 0.05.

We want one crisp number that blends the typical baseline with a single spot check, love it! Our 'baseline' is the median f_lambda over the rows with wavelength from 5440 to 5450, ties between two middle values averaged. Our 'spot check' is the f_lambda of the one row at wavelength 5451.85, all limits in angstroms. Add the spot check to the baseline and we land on 4.49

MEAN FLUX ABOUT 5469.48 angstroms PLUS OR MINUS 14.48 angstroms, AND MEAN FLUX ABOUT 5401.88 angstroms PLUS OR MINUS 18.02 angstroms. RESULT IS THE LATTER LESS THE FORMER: 0.030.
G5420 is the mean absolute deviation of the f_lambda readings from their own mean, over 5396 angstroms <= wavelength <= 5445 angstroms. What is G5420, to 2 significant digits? 0.12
